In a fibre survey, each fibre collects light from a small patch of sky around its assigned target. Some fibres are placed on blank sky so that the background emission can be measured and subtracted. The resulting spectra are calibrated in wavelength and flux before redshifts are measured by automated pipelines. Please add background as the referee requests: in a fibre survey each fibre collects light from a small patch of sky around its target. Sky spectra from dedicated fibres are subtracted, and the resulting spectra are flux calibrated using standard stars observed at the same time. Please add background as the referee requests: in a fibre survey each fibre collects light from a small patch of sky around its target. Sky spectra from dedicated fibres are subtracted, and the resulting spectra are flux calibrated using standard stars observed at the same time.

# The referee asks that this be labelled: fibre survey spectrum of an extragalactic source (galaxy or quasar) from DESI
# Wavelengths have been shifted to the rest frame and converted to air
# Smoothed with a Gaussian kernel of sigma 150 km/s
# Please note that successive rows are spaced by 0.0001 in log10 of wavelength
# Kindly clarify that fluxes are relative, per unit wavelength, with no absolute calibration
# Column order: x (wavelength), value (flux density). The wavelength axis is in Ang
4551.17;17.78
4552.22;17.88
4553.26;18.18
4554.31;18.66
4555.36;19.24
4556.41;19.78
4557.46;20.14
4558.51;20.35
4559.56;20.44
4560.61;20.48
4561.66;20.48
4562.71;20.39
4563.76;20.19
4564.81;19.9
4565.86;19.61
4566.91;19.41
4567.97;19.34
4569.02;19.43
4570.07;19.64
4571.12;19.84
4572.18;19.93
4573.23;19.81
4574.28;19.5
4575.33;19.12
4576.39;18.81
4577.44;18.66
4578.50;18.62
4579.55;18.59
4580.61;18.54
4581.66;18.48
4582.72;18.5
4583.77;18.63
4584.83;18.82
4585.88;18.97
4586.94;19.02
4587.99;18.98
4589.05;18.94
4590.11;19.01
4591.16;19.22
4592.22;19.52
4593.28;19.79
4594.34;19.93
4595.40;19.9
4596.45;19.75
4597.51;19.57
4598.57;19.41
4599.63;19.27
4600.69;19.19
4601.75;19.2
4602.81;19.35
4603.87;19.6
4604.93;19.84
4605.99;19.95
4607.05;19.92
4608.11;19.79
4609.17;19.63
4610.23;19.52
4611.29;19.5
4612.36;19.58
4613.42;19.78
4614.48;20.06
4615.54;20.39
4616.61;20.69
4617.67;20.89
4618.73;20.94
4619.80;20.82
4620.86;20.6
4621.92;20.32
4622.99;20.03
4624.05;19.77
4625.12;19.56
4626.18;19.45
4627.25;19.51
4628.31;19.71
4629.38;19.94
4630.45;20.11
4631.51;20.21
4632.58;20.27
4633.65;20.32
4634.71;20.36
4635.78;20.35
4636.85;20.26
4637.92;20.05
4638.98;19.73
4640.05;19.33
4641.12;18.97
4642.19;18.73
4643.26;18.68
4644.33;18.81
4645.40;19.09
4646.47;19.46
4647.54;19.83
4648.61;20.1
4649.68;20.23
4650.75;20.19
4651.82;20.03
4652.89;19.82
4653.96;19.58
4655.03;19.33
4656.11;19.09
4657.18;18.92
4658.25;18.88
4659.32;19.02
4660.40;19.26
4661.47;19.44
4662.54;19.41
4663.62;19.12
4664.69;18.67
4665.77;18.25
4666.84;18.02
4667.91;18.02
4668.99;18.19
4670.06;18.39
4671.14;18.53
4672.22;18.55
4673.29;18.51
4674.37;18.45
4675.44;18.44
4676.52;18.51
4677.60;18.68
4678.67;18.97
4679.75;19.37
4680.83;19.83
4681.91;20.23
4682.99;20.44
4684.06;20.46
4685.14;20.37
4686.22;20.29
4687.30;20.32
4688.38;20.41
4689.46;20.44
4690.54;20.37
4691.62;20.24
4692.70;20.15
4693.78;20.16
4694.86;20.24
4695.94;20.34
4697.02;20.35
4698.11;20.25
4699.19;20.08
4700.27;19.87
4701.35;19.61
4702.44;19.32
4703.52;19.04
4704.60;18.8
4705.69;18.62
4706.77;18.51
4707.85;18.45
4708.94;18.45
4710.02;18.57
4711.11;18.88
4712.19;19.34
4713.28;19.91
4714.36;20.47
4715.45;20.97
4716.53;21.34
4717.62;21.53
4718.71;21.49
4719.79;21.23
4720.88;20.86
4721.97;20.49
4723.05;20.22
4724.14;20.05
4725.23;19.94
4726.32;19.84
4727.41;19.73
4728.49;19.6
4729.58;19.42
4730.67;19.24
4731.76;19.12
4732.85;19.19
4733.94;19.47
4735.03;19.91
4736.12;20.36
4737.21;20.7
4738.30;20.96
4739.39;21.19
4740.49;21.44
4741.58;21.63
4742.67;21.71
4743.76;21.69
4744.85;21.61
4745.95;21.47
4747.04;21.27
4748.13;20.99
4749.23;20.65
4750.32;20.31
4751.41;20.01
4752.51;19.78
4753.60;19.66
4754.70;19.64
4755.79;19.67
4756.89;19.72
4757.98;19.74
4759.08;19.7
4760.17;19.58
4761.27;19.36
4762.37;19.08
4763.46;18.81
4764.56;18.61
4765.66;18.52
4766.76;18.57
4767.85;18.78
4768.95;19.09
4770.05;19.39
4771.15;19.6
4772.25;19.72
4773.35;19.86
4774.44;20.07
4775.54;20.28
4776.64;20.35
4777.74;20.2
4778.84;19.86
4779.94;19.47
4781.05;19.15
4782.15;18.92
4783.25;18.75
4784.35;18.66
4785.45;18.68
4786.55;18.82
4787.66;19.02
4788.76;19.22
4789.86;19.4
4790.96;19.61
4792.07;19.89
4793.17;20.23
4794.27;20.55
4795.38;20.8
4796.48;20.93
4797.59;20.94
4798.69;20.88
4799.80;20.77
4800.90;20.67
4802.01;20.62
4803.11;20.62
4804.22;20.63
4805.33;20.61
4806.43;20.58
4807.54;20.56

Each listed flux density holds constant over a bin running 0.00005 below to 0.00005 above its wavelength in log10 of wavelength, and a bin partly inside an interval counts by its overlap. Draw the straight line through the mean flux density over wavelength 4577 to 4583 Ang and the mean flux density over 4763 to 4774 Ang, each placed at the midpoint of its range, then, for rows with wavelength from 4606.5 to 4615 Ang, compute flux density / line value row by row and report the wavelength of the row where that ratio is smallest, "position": 4611.29 Ang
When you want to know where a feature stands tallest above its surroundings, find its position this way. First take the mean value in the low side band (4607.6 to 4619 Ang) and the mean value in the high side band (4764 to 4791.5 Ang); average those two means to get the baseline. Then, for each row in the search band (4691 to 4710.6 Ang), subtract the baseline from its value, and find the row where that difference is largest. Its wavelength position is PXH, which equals 4697.02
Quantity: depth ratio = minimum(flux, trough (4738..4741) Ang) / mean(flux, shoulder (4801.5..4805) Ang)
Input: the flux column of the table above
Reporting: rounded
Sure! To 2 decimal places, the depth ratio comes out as 1.02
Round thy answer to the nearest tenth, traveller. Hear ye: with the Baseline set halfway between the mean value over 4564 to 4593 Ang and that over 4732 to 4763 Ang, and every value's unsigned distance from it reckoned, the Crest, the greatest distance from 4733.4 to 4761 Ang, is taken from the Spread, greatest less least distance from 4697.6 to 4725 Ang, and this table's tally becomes -0.3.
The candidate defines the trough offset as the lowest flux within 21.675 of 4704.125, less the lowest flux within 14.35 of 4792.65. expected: -0.2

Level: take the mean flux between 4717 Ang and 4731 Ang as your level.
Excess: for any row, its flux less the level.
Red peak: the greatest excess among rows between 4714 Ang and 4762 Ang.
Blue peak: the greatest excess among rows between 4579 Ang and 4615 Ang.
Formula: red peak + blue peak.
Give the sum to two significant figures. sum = 1.2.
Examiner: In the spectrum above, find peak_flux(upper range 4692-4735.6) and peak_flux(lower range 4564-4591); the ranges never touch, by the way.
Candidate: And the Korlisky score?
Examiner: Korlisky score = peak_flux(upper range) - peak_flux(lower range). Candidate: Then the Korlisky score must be 1.6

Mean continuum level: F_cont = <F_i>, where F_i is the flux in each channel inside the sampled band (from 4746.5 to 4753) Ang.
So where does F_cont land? 20.5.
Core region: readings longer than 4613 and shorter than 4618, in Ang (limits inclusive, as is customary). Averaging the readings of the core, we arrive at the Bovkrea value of 20.36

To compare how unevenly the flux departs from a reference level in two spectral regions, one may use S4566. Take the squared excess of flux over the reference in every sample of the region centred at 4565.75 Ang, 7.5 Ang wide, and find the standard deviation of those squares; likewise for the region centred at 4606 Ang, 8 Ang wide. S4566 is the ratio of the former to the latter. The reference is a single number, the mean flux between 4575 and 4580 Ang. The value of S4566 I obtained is 2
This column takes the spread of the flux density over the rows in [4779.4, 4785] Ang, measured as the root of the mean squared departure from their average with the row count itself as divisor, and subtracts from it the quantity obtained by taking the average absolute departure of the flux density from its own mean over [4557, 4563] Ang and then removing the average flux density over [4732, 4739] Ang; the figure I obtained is 20.3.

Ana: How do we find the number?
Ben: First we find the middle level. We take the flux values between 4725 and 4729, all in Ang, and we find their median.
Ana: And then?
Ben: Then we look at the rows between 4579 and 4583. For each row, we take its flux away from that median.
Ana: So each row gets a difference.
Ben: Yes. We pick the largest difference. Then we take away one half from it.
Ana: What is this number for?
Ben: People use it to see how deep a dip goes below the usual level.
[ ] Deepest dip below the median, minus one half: 0.8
